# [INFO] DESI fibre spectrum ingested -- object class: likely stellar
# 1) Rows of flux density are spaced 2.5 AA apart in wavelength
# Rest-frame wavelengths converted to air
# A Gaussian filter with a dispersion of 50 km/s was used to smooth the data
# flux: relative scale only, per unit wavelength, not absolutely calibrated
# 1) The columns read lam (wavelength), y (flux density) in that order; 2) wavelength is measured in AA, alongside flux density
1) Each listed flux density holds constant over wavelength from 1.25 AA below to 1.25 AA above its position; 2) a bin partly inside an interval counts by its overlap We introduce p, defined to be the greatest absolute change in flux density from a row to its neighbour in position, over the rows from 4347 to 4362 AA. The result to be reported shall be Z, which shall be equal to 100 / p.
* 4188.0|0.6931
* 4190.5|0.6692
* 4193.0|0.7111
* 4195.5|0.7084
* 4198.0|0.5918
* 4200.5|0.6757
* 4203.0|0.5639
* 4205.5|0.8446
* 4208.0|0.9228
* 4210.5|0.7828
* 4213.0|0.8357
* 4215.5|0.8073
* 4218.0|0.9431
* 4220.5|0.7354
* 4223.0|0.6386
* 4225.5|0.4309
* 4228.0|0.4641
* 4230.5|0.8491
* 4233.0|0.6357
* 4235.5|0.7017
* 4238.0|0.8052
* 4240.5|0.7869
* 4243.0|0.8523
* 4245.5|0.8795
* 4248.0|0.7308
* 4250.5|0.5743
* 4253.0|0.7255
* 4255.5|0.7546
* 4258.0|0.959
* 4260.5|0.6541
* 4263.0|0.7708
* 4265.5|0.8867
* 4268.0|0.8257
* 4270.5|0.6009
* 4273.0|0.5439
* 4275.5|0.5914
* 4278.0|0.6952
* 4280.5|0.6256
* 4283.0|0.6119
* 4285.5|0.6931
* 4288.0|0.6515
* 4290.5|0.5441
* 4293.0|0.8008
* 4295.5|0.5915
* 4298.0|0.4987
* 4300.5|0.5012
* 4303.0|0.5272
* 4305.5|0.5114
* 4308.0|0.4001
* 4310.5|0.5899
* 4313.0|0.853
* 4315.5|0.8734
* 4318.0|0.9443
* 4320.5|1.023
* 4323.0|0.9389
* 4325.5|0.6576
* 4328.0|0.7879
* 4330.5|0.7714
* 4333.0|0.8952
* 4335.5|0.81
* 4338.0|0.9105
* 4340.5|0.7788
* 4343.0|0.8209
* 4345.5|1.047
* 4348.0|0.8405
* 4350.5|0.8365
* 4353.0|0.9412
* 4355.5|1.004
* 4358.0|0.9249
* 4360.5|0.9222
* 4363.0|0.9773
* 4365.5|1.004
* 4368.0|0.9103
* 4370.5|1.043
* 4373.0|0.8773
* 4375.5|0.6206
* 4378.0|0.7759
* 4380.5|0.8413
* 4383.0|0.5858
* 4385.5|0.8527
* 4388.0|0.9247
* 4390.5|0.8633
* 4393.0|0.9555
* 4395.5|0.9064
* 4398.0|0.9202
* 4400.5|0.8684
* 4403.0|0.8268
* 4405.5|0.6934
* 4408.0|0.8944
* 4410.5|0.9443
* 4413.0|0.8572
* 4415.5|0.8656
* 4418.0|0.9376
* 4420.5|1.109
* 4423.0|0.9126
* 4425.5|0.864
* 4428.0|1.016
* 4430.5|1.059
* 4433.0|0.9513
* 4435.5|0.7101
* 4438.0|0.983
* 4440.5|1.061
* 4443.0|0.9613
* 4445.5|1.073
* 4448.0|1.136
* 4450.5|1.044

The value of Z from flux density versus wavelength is 955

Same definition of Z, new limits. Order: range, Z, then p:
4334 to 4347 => 442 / 0.226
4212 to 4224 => 481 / 0.208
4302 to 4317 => 380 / 0.263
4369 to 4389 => 375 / 0.267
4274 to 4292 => 931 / 0.107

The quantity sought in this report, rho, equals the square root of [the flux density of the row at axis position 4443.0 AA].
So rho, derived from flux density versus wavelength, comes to 0.98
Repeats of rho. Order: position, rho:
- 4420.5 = 1.05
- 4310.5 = 0.77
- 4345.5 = 1.02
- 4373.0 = 0.94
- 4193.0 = 0.84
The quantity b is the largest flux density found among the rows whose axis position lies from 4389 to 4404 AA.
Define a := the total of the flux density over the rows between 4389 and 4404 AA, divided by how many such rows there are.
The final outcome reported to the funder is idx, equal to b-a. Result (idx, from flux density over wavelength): 0.07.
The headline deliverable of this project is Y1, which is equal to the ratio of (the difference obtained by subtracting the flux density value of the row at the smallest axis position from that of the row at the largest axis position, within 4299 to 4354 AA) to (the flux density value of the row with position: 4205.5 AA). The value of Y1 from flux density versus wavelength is 0.52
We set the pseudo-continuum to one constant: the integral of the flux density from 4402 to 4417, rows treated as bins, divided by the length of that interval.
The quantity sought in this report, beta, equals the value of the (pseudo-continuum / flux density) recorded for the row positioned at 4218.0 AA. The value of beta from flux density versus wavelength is 0.90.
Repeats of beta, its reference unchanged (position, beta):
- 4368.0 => 0.93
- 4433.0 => 0.89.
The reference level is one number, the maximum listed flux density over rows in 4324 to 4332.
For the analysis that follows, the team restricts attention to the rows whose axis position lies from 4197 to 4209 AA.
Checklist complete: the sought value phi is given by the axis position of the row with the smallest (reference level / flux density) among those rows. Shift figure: 4208.0 AA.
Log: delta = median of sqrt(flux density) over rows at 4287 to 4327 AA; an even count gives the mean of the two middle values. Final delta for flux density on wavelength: 0.79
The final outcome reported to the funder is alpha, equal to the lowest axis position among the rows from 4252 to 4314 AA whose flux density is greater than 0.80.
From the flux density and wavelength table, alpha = 4258.0 AA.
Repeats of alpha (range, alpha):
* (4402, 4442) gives 4403.0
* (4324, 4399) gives 4333.0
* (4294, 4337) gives 4313.0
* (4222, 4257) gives 4230.5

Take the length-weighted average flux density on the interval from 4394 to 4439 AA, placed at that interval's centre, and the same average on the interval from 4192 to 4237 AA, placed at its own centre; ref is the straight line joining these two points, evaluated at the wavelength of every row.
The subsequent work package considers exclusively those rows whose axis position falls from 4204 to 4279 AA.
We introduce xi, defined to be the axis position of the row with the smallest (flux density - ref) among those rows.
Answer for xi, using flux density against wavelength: 4225.5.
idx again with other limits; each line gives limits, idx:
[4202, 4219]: 0.13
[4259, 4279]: 0.19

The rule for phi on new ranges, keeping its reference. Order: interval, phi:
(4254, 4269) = 4258.0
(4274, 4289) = 4278.0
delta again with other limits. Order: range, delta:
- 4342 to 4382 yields 0.96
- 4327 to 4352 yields 0.91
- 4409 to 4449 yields 0.98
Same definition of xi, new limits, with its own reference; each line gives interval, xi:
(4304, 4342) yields 4308.0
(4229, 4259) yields 4250.5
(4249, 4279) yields 4273.0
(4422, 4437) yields 4435.5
